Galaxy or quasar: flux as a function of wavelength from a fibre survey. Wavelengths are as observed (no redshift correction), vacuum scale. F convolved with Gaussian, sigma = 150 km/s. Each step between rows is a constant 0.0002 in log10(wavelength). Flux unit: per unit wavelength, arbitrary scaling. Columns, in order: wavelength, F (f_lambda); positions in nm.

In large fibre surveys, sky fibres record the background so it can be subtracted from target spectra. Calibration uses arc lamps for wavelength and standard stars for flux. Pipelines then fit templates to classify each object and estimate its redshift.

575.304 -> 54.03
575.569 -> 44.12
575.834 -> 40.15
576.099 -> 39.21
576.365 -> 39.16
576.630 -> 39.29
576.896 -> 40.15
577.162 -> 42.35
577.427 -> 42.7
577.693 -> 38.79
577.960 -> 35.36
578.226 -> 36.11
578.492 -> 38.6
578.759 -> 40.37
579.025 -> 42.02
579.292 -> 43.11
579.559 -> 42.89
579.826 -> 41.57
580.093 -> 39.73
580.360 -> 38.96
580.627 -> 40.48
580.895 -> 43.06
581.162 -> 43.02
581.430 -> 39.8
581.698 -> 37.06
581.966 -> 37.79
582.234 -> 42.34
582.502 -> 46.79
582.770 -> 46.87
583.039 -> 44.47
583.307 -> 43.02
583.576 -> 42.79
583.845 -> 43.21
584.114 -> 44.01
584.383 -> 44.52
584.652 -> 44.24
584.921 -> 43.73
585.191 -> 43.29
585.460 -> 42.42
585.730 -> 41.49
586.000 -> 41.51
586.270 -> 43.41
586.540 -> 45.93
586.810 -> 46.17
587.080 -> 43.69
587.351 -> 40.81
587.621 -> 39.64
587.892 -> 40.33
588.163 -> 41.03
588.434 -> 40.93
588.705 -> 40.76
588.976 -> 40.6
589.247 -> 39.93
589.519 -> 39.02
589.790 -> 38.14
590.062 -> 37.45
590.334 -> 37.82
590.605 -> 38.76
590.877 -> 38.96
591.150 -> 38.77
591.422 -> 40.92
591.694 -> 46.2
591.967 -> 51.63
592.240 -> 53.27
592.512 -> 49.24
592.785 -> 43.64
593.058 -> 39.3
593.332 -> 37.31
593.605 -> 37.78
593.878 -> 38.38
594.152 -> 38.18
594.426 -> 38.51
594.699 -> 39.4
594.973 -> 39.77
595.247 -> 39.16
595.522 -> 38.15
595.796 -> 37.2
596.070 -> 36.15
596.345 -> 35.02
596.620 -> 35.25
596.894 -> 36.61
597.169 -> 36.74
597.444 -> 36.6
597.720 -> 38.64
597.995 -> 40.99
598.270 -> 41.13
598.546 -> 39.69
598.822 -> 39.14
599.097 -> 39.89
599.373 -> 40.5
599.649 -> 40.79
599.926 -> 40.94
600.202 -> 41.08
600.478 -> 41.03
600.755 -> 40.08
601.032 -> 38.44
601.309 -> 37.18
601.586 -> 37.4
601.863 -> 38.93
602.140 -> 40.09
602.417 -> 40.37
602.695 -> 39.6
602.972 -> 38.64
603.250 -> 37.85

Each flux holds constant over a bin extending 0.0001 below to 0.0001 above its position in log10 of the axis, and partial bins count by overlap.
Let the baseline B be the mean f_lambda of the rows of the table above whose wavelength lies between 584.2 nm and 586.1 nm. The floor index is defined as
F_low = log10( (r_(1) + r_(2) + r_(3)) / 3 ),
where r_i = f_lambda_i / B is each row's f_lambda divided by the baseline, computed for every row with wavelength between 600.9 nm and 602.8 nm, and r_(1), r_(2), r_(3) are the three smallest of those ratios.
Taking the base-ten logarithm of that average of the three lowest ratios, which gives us -0.058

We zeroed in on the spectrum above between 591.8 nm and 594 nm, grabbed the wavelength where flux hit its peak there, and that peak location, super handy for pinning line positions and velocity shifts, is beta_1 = 592.240 nm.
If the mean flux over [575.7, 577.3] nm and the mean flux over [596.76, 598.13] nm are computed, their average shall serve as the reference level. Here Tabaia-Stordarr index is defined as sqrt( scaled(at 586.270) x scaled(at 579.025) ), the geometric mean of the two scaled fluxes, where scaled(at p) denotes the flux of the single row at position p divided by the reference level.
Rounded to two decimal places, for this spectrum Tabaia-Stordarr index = 1.10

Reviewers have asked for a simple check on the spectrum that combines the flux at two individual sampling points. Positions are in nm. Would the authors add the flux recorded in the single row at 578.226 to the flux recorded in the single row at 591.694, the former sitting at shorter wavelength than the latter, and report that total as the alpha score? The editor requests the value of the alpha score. 82.3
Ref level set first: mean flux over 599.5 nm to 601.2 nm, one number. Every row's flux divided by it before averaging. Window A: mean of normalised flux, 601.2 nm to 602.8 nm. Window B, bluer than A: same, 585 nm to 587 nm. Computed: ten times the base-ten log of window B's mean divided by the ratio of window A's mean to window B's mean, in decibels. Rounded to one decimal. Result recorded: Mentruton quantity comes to 0.8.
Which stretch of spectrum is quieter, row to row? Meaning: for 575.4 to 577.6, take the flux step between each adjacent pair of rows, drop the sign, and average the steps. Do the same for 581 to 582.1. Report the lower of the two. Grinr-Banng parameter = 1.2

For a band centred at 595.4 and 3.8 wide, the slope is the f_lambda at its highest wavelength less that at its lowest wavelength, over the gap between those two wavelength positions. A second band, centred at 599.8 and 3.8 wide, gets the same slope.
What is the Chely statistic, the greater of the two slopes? -0.29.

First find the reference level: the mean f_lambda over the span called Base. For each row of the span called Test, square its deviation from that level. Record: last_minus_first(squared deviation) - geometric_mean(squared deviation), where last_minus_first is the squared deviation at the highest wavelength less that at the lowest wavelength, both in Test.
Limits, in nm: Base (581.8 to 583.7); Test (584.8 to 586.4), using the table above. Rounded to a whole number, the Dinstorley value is 0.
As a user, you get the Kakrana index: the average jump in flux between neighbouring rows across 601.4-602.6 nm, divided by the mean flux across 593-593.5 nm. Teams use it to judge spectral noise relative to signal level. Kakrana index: 0.026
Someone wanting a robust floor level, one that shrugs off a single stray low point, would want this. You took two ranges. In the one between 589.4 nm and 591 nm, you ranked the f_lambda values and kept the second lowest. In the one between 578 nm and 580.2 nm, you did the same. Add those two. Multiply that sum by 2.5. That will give 191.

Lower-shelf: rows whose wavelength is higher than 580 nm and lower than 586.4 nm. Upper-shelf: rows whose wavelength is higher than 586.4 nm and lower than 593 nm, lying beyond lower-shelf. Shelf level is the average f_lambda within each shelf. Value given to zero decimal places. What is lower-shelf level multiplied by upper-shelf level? 1791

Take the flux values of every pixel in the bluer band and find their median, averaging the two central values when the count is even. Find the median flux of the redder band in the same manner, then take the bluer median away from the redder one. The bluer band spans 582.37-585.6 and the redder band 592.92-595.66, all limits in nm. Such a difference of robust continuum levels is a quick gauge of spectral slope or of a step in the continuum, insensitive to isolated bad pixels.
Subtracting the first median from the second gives -5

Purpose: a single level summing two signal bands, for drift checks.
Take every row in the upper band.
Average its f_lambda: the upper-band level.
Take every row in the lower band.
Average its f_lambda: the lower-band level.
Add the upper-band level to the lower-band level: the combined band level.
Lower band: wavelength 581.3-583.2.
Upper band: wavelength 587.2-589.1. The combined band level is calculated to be 83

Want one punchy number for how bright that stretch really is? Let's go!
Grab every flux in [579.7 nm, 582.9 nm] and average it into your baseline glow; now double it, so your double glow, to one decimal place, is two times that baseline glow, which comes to 82.9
